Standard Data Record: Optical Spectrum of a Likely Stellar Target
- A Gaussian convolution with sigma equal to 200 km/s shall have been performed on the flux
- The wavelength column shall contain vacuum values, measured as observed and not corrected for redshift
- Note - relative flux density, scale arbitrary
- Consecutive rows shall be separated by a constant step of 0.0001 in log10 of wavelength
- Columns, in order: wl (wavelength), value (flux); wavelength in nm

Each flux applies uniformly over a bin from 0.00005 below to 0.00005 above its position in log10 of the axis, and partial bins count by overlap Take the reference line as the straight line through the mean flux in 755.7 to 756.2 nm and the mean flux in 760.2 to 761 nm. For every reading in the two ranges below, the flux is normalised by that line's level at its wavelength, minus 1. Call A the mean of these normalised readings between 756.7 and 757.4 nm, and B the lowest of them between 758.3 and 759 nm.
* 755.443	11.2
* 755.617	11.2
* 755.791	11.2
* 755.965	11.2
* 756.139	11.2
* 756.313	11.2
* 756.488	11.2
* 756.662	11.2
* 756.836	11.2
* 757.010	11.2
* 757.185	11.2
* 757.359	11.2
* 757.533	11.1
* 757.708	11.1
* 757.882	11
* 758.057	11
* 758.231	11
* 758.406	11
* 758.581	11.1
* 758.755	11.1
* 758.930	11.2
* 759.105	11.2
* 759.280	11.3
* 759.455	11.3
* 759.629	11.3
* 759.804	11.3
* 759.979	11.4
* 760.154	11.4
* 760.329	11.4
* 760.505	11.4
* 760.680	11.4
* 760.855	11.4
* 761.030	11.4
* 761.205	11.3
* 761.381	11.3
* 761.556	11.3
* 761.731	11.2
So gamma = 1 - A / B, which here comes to 0.8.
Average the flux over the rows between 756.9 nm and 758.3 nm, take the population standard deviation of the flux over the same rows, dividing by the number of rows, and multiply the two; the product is 1.0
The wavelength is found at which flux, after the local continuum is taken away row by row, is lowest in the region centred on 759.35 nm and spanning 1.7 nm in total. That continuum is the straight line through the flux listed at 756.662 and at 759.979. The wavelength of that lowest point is 758.755 nm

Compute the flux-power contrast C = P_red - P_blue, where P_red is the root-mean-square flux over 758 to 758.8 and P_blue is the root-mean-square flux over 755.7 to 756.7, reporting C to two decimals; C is -0.16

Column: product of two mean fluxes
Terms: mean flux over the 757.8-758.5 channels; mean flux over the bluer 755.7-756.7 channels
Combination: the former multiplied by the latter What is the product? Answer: 123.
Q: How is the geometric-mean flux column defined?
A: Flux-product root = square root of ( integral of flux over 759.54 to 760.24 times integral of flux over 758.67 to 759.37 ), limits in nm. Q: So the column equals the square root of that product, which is 7.89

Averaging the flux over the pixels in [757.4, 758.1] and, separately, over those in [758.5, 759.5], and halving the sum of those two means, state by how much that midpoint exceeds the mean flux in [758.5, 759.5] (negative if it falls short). -0.07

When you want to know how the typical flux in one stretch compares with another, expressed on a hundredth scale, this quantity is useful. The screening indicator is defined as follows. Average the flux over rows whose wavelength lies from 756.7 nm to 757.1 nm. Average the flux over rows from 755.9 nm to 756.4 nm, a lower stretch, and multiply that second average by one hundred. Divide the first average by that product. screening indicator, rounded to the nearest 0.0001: 0.0100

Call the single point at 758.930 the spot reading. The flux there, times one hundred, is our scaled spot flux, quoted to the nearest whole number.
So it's 1120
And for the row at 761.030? 1140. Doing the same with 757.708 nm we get 1110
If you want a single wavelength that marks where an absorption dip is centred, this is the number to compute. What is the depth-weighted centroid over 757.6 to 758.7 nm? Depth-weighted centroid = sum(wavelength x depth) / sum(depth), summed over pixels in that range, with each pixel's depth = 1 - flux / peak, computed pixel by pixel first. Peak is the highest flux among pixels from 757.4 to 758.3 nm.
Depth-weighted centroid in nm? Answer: 758.14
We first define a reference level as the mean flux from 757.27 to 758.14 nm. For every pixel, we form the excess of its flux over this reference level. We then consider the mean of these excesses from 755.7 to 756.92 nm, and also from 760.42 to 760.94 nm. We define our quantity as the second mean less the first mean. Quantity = 0.20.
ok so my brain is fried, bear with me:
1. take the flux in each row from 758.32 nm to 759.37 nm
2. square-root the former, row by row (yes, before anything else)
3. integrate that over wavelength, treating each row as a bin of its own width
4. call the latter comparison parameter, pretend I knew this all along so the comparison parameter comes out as 3.50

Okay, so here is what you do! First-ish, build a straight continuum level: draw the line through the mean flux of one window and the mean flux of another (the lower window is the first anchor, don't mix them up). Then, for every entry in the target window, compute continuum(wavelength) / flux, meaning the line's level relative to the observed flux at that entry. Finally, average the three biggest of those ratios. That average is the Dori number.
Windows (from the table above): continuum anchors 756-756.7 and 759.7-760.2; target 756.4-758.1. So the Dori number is 1.021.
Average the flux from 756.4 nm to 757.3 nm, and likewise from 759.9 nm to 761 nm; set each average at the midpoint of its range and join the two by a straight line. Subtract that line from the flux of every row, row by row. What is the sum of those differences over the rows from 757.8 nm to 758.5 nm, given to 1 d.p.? -1.1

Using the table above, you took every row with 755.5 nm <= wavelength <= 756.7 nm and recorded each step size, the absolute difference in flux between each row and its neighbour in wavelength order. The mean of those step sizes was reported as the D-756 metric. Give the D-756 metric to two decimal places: 0.00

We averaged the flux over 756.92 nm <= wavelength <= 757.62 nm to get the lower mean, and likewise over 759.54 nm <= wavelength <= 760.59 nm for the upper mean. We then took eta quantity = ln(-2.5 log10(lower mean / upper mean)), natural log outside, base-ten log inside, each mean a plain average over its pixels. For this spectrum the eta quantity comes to -4.0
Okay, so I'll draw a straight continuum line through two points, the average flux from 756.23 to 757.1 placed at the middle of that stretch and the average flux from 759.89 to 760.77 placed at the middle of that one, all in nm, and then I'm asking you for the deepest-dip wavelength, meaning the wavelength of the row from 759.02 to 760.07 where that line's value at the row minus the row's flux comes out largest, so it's 759.105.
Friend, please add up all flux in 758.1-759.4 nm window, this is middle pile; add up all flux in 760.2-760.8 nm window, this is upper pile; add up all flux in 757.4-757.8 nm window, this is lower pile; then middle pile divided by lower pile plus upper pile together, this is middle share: 1.4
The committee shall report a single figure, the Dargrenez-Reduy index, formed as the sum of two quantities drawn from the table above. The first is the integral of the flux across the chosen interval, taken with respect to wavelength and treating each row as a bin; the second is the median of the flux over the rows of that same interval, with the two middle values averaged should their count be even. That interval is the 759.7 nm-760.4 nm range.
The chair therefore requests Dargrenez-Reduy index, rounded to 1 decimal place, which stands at 19.4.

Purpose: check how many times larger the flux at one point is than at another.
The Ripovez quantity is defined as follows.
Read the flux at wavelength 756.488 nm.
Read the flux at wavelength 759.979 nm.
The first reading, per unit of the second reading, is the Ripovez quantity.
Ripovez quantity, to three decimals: 0.982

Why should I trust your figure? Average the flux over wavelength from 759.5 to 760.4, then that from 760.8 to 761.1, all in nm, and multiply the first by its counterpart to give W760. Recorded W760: 130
